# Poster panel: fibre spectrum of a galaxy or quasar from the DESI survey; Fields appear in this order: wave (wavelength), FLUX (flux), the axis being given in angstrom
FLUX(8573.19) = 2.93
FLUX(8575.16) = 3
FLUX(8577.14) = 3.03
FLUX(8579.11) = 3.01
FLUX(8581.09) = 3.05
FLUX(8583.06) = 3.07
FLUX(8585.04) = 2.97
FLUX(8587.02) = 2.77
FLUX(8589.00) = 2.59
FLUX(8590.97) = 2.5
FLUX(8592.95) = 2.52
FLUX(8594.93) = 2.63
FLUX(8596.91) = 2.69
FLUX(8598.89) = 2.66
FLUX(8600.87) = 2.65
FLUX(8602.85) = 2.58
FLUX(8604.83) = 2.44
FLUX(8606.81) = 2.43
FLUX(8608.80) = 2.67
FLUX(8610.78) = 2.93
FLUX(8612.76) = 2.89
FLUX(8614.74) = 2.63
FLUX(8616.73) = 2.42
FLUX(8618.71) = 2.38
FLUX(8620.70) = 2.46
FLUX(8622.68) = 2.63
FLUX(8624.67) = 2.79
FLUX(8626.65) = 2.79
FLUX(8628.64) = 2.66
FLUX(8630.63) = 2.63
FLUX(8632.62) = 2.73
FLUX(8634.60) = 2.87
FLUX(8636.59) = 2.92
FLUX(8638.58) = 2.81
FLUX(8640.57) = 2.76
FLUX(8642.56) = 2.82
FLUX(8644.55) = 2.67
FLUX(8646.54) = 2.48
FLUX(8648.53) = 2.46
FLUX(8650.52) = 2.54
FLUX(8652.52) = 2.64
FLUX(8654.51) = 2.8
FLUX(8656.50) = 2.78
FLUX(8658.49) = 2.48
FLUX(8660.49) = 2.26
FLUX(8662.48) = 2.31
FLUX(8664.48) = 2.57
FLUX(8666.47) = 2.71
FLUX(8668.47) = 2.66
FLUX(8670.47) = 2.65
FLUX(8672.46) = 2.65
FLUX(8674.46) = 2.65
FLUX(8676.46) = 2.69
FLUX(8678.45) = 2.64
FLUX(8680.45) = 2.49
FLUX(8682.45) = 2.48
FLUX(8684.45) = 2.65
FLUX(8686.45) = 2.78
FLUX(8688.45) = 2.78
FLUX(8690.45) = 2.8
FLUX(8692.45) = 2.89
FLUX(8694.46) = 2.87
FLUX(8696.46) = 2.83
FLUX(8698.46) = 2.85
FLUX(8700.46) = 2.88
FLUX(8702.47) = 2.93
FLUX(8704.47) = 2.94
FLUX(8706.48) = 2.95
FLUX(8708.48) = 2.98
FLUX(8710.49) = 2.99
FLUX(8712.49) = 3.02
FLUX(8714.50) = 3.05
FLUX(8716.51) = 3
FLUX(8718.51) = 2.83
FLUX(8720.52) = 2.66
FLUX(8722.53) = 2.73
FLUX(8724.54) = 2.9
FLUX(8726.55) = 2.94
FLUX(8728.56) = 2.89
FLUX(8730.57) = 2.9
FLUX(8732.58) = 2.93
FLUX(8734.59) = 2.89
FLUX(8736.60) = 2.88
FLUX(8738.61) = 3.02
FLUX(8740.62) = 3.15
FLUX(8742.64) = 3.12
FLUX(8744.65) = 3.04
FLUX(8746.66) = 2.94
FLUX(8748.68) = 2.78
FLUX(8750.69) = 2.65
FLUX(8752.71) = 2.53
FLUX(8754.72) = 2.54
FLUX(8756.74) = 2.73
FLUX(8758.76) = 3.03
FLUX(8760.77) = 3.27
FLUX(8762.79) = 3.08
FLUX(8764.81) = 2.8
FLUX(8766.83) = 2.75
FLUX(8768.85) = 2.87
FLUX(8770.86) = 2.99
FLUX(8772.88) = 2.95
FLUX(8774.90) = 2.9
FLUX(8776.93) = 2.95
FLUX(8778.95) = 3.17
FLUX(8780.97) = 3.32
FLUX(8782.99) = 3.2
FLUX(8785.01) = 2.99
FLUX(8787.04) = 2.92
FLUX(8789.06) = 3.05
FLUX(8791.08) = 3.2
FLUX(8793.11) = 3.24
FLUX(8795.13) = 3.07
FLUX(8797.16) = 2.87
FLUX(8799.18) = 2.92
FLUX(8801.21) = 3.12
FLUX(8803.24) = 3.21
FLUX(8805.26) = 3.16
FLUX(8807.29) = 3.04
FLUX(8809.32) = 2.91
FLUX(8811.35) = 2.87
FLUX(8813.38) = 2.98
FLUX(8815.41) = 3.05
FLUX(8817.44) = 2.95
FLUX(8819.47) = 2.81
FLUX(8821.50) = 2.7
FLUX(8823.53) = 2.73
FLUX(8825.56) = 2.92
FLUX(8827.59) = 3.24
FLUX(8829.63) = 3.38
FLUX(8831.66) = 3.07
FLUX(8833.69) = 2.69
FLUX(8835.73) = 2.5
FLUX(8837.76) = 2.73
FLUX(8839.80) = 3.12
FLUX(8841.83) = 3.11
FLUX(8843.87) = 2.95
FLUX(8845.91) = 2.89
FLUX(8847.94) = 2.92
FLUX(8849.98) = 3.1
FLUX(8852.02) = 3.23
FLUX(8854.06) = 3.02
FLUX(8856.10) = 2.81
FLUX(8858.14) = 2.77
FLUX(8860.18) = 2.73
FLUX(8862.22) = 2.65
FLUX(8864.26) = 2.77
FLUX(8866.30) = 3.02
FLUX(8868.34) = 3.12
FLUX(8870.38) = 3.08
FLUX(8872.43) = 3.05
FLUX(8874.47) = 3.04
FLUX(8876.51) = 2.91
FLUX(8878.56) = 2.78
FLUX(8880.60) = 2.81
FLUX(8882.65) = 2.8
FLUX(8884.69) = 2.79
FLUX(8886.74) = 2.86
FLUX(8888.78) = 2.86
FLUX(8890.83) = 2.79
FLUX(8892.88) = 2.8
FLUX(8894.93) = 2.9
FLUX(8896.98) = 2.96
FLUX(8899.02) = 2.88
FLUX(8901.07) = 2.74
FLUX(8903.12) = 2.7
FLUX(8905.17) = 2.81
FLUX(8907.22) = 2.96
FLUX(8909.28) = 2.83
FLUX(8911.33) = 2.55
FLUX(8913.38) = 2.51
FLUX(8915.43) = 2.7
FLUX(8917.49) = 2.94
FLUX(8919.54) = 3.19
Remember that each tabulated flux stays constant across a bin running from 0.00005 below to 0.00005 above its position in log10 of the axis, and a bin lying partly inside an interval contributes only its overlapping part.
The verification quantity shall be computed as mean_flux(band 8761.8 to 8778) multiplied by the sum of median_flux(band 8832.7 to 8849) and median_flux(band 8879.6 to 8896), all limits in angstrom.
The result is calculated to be 16.6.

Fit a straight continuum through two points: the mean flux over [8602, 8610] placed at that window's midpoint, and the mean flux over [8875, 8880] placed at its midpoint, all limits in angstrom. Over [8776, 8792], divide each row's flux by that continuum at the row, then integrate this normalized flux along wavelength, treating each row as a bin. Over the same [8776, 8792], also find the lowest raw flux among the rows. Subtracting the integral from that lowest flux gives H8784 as -15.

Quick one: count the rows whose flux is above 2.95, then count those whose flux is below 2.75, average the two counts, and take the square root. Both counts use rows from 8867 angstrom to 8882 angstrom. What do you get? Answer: 1.41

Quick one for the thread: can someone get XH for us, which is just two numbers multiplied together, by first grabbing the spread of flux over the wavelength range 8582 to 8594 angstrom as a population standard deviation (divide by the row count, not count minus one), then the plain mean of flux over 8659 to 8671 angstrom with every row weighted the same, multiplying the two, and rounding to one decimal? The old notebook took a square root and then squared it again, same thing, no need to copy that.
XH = 0.6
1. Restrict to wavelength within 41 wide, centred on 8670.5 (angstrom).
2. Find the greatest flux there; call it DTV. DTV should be 2.8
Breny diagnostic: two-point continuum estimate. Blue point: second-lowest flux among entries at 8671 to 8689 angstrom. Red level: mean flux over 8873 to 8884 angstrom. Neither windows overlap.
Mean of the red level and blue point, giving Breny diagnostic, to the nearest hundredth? 2.68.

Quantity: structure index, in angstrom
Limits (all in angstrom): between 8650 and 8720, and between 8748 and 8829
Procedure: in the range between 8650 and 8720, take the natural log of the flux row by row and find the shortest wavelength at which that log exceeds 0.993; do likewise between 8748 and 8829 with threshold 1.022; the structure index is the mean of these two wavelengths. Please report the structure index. 8701.6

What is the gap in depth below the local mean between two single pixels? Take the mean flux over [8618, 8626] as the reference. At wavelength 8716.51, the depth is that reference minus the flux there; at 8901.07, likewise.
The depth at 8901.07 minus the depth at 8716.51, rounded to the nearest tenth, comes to 0.3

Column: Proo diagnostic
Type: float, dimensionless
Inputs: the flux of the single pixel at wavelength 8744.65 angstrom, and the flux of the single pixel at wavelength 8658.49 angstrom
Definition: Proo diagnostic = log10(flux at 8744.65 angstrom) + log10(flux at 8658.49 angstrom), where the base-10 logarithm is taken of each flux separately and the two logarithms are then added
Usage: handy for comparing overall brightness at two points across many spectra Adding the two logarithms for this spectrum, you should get 0.88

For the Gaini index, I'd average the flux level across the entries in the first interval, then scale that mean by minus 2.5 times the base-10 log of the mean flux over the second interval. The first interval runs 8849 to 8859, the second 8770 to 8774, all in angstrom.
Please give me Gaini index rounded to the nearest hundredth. -3.53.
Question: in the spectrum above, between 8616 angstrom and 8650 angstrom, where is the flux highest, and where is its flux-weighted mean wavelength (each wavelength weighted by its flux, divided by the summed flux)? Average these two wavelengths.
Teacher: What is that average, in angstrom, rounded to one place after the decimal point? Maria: 8634.7 angstrom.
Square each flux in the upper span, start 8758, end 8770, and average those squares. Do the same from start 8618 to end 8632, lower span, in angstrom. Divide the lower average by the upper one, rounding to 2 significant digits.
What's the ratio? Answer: 0.78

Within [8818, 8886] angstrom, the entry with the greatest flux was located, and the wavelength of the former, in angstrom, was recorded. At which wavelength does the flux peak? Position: 8829.63 angstrom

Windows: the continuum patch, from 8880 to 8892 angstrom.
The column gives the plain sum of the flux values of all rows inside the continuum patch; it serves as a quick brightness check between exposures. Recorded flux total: 16.9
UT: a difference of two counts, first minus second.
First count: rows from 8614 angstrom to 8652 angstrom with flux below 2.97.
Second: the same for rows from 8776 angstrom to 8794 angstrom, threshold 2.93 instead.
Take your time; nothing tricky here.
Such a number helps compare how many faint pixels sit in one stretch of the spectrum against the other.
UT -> 18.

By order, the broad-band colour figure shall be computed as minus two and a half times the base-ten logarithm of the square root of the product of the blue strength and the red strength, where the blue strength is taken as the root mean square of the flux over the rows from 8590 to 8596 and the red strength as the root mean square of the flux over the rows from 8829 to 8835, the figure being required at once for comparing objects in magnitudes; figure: -1.12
